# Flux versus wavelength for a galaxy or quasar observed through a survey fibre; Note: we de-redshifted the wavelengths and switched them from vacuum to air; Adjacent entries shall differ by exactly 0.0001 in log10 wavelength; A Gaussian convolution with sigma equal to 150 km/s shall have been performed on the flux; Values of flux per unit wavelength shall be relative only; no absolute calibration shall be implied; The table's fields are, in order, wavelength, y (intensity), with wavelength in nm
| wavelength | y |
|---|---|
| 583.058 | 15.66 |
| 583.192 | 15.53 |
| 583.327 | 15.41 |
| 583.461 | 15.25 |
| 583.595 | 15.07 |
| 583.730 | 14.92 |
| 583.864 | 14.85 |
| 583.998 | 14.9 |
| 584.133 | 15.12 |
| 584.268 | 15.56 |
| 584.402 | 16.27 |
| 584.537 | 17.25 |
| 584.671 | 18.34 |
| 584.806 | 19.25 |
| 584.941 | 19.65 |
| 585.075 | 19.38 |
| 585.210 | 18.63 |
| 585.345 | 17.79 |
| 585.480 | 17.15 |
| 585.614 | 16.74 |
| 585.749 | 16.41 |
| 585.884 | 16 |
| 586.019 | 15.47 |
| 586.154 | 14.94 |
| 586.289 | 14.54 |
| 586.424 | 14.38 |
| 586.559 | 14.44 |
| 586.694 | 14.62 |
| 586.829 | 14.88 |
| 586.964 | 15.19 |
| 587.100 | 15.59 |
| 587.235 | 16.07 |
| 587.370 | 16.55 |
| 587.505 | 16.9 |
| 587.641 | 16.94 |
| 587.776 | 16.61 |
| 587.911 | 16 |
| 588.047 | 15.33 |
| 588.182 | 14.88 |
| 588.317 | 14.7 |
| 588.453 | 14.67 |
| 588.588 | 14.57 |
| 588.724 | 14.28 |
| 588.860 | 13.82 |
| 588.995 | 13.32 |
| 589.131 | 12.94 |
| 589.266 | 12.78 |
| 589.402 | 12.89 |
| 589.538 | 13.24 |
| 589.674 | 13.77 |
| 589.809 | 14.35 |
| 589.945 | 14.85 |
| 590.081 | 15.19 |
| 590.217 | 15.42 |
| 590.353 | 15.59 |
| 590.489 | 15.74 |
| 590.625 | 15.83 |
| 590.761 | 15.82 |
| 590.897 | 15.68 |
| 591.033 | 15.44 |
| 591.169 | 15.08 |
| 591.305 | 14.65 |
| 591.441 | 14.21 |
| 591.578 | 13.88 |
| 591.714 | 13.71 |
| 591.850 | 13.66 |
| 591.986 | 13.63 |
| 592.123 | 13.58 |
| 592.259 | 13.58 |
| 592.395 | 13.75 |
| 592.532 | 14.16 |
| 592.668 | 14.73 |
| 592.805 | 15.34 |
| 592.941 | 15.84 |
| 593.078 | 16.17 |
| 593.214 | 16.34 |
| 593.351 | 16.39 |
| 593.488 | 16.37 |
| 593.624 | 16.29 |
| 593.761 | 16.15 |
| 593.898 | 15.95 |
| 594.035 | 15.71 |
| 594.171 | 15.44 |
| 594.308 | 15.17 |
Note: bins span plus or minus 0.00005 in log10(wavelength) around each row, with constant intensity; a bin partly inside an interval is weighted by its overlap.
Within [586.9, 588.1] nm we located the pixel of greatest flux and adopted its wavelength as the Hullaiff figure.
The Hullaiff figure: 587.641 nm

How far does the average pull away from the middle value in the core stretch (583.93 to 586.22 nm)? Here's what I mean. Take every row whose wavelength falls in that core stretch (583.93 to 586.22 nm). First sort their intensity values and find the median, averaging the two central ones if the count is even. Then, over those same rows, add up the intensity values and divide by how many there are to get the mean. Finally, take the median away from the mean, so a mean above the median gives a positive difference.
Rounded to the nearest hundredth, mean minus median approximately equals 0.25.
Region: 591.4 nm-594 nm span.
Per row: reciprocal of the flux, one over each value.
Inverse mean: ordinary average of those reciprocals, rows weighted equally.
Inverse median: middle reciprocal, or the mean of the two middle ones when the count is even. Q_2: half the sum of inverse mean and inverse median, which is 0.0676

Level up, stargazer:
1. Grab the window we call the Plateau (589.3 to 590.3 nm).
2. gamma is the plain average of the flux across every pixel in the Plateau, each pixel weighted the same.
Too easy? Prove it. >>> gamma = 14.2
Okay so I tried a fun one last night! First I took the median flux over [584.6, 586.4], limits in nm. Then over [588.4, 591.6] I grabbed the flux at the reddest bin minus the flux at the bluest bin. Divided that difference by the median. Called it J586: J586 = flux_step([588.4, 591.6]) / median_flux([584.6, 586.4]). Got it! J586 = -0.05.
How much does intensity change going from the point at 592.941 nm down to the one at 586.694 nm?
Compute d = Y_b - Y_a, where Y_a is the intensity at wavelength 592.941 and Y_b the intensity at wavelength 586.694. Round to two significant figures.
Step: -1.2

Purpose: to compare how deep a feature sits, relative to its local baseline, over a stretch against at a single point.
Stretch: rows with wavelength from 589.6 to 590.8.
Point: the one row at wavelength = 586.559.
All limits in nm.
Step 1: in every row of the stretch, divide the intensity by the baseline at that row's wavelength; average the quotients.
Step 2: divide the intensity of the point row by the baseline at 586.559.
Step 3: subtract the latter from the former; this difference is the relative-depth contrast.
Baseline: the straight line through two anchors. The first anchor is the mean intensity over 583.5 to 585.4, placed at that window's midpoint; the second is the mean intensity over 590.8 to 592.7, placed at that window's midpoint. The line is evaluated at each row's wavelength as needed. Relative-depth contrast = 0.13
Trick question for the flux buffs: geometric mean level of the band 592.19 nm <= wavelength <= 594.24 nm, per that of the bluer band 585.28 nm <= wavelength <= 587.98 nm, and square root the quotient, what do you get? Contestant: 0.99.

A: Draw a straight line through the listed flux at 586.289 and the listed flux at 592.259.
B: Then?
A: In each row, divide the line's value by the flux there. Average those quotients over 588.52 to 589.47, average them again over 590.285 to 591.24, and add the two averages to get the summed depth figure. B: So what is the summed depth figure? 1.93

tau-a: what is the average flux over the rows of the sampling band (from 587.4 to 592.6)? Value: 14.6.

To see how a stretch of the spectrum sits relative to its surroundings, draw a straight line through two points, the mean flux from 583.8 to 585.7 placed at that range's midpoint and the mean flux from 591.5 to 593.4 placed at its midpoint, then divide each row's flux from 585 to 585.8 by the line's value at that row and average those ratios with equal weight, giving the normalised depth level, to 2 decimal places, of 1.04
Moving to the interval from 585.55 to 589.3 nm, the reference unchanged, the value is 0.93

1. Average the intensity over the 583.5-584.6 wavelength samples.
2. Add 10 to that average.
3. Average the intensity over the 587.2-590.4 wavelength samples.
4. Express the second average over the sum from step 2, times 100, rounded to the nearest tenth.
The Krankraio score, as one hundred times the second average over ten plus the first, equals 58.1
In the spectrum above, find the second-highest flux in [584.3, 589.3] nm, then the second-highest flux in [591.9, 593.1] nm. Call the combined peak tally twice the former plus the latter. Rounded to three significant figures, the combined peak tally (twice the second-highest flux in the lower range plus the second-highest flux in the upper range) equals 54.6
